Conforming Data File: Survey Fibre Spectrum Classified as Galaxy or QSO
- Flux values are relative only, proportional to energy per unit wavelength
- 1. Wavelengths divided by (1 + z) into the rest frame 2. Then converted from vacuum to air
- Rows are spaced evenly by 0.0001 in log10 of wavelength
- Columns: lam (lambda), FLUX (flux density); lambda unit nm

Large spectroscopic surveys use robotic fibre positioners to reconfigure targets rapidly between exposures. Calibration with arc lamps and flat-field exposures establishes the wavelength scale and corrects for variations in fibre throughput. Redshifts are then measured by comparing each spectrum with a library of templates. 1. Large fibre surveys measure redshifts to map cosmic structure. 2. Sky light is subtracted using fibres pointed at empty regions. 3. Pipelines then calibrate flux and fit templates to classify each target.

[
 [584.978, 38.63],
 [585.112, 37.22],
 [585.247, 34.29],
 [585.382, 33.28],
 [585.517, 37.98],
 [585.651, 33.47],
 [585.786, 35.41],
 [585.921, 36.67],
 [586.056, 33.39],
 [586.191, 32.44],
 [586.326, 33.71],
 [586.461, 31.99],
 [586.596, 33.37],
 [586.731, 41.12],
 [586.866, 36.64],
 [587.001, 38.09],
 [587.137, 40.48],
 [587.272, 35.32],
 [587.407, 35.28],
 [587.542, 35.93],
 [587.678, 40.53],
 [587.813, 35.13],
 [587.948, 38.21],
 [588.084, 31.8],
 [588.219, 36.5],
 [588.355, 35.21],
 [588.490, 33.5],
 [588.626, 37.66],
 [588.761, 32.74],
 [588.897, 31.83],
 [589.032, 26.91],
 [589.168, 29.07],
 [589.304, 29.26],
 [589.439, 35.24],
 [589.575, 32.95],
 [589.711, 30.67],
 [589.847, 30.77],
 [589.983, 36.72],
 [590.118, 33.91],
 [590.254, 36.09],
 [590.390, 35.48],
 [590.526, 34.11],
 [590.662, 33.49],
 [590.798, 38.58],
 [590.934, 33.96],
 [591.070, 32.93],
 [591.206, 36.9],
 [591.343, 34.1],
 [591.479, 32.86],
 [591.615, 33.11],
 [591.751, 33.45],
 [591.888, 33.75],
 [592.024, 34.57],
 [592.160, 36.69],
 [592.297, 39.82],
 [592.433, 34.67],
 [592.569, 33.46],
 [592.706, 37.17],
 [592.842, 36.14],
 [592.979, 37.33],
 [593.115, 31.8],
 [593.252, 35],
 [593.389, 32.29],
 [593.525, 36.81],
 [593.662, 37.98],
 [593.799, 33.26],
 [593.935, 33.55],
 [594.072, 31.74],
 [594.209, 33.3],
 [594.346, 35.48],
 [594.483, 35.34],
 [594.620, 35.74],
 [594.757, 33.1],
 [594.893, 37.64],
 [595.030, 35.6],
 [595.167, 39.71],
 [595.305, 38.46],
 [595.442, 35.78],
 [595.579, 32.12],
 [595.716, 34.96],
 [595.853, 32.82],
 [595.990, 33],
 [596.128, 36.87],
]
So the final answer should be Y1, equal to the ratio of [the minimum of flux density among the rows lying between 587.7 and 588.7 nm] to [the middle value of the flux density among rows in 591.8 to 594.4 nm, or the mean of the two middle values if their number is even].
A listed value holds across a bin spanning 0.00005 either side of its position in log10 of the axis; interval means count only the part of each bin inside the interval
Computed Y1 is 0.92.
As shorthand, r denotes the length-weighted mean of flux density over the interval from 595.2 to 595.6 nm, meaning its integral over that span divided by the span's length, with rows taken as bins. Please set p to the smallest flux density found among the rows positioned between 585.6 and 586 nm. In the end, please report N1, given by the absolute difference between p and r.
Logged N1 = 2.7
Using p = 33.47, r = 36.2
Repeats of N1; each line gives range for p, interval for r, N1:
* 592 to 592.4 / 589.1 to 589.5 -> 3.4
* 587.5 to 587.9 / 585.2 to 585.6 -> 0.1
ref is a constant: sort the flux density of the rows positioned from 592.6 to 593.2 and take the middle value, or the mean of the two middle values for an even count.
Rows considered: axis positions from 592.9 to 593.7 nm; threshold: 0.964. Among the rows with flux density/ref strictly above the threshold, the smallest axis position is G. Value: 592.979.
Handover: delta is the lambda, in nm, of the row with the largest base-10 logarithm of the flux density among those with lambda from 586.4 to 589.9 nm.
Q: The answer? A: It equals 586.731 nm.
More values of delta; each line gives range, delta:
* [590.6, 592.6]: 592.297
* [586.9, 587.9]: 587.678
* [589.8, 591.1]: 590.798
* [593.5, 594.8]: 593.662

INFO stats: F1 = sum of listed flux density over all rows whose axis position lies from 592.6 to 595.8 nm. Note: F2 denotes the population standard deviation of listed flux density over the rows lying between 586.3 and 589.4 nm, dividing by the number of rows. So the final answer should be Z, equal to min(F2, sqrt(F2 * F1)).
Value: 3.6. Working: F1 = 810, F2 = 3.6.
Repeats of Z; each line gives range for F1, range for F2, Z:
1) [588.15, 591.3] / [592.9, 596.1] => 2.3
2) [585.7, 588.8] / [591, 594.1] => 2.1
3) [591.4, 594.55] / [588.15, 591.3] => 2.9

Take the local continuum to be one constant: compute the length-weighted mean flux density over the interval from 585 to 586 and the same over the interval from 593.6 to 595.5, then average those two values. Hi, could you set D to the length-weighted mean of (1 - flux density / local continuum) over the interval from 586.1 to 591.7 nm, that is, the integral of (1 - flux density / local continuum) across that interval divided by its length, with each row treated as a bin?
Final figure 0.029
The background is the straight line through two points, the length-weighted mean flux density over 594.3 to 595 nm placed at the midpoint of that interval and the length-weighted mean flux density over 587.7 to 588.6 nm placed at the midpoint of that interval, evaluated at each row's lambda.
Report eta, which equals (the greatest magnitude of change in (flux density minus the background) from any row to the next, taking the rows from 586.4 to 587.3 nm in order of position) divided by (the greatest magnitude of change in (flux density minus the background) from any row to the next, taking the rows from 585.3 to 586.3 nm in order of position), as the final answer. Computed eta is 1.65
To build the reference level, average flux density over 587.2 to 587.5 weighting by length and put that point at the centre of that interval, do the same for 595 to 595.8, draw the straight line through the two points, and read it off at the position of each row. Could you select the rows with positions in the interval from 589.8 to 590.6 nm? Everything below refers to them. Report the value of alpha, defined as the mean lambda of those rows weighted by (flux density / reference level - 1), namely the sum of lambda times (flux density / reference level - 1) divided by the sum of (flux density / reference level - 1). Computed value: 590.05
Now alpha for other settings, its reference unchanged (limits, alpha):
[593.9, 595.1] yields 594.20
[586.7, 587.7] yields 587.13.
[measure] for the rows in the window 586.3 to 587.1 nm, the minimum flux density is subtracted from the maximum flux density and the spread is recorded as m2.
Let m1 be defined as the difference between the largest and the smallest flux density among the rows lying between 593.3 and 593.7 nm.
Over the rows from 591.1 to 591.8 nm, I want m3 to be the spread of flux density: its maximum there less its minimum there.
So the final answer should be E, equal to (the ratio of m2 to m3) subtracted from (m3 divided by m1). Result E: -1.55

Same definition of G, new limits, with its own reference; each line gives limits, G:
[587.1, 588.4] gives 587.137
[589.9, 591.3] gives 589.983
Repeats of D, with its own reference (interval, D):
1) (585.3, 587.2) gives 0.000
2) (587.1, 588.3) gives -0.026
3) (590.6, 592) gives 0.034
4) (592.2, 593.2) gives -0.007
